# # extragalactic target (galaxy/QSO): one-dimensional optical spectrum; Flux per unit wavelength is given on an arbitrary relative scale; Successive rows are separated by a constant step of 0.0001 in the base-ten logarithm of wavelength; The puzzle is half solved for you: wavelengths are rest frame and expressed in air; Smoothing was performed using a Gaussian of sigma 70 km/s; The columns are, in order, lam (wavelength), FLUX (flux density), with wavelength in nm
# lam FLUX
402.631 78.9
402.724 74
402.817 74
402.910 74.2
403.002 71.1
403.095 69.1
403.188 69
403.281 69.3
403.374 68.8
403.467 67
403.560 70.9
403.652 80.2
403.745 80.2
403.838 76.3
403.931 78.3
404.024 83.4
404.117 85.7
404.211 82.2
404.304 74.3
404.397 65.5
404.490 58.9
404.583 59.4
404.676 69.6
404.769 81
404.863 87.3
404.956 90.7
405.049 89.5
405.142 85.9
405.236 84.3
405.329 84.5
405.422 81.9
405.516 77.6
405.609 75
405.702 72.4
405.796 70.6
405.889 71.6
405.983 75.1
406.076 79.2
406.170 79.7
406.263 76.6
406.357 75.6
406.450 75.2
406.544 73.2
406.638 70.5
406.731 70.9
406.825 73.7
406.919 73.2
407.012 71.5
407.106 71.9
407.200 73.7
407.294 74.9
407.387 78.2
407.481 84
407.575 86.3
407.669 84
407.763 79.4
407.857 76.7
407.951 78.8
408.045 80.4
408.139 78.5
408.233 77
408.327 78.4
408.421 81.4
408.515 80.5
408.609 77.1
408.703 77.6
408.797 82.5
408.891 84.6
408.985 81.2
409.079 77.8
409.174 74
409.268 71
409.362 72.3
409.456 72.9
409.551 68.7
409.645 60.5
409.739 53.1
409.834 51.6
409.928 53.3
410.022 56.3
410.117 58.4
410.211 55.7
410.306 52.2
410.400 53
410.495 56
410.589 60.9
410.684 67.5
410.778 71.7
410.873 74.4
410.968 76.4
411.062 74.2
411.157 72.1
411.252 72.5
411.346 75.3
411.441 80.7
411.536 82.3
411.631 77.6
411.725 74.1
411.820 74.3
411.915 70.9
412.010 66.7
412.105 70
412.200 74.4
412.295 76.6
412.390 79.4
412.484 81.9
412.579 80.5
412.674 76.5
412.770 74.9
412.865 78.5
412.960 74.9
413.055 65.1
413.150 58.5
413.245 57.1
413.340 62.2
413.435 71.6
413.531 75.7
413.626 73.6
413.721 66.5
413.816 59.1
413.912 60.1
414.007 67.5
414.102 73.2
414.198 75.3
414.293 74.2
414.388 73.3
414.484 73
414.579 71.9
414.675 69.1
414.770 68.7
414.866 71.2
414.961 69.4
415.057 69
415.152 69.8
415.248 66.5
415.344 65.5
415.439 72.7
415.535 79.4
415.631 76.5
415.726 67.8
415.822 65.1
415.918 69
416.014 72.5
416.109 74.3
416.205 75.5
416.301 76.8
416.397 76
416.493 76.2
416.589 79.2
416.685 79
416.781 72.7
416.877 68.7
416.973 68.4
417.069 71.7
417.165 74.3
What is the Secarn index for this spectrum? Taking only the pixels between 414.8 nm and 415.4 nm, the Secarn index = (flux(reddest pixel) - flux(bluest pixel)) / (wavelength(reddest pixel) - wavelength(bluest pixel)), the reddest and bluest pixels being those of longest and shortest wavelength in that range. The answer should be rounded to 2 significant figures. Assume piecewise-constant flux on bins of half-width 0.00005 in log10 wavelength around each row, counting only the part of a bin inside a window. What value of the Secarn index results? -12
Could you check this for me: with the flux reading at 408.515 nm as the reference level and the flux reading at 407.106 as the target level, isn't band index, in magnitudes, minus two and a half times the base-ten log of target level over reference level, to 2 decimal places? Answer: 0.12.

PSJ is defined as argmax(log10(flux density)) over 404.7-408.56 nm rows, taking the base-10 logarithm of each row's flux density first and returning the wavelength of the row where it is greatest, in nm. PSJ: 404.956 nm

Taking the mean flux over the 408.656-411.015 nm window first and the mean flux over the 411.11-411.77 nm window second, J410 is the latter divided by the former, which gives 1.15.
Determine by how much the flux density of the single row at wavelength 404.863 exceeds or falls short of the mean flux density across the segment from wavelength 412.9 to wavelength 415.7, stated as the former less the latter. 18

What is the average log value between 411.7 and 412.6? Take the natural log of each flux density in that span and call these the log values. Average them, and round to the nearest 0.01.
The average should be 4.31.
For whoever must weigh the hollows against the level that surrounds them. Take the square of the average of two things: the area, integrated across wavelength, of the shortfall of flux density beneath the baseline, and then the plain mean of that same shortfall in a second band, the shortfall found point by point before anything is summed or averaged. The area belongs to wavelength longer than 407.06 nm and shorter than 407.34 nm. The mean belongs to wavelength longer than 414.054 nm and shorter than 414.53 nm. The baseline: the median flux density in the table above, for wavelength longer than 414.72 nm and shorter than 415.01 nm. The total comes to 8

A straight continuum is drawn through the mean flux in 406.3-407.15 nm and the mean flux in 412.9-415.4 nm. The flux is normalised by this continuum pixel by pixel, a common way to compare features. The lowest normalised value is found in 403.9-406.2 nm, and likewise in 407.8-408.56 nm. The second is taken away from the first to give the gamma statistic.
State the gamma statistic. -0.27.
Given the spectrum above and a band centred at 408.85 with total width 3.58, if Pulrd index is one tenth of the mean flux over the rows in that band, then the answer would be 7.1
